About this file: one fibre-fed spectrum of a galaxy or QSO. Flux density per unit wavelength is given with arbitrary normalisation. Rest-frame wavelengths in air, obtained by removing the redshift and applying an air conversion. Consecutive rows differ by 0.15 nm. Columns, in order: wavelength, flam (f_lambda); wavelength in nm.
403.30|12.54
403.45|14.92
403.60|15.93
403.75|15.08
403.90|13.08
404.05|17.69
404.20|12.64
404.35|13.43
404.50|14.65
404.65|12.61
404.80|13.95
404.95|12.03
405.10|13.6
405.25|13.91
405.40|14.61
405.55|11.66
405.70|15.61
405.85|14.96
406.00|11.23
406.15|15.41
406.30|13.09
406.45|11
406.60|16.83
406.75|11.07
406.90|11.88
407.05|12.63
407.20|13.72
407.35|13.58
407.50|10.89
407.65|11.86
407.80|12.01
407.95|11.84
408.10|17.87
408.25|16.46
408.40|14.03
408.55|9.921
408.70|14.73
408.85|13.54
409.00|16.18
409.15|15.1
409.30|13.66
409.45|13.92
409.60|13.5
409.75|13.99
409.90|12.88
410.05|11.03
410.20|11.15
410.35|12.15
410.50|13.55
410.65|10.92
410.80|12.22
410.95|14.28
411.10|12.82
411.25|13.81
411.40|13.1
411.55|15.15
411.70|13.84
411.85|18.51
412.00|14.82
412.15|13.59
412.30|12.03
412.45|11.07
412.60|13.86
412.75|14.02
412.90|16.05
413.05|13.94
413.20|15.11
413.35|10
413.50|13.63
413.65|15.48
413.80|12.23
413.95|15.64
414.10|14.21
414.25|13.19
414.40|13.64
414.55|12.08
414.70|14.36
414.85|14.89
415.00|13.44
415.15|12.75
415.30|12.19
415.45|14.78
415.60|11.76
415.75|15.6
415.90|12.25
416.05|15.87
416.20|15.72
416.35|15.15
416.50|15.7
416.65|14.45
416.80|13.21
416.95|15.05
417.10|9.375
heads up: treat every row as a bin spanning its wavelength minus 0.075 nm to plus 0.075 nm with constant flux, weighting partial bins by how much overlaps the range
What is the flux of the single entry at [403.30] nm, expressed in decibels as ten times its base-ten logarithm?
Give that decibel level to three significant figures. 11.0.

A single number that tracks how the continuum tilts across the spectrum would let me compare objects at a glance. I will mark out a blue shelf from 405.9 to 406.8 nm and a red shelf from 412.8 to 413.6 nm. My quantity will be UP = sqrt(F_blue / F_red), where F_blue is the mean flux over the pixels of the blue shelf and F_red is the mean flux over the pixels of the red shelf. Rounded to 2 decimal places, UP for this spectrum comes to 0.98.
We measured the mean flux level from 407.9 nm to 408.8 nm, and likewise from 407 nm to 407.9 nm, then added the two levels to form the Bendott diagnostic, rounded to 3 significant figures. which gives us 26.6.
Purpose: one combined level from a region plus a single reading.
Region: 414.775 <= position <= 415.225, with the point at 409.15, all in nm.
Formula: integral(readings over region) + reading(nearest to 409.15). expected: 21.3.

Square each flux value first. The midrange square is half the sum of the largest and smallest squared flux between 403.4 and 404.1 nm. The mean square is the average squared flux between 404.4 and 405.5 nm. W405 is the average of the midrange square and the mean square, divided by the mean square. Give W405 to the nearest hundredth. 1.15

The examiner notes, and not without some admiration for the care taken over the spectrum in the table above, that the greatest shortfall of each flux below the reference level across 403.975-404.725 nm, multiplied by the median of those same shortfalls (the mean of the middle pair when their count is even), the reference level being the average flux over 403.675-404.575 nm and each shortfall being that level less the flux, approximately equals 2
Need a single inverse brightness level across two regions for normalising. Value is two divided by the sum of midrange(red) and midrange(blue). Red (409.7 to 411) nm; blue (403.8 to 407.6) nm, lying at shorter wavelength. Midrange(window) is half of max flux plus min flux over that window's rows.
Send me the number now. 0.0744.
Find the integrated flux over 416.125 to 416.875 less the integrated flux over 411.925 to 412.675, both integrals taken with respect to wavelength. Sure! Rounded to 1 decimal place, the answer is 1.3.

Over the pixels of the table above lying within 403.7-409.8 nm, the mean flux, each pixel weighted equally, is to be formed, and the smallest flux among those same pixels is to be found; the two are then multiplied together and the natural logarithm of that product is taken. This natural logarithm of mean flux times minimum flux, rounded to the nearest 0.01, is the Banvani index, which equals 4.91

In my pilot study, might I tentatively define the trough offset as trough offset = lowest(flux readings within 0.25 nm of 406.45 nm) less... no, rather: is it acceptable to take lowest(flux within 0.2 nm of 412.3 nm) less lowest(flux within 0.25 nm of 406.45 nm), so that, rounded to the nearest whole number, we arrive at 0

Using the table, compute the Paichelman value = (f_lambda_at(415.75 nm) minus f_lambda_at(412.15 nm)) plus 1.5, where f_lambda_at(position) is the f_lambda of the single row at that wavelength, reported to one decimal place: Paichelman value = 3.5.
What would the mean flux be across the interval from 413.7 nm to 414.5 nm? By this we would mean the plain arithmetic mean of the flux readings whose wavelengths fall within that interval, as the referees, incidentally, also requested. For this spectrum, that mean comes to 13.8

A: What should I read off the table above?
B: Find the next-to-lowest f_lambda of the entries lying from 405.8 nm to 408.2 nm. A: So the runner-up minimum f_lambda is 11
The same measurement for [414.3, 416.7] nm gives 12.08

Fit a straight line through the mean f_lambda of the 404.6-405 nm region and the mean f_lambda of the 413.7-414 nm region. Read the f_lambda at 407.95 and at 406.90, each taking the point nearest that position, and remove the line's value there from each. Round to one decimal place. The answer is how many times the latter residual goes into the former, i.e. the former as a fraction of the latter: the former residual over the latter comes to 1.1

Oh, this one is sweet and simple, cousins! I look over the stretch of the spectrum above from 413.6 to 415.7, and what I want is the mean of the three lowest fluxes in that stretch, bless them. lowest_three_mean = 12.0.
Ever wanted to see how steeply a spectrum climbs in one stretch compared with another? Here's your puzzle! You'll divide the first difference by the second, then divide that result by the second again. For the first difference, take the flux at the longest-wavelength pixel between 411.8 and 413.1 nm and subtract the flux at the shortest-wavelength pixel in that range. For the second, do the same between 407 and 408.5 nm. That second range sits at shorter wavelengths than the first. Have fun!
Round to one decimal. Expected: -2.3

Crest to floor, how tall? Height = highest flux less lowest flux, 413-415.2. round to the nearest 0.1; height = 5.6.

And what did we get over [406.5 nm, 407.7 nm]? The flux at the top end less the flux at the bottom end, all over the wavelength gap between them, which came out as -5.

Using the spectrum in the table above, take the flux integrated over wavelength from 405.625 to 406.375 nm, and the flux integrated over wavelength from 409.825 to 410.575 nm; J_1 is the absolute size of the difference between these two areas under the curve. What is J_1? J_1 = 1.4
